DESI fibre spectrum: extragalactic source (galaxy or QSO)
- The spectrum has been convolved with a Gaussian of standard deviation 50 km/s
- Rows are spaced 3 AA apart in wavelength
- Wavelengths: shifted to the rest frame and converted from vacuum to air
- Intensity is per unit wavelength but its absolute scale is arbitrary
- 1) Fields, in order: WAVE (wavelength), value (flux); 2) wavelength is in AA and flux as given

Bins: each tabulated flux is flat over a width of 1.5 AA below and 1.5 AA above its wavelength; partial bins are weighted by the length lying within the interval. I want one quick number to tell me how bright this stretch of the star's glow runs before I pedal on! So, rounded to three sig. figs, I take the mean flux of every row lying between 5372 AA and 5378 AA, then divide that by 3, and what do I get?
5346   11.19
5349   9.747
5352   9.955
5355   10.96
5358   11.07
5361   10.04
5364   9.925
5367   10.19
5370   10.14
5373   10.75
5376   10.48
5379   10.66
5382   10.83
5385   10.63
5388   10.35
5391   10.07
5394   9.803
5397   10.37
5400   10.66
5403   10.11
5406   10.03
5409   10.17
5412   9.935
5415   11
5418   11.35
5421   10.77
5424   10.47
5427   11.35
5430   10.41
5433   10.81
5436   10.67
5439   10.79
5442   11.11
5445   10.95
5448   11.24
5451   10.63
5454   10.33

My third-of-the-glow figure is 3.54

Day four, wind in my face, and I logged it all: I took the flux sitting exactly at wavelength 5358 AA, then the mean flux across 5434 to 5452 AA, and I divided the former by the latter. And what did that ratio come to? 1.02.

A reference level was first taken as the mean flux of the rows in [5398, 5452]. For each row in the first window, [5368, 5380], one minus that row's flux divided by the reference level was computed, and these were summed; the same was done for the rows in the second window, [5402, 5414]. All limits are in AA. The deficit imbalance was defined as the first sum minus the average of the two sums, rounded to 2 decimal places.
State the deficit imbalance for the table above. -0.08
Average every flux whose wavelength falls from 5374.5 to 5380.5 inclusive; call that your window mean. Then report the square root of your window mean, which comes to 3.25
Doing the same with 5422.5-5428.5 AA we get 3.30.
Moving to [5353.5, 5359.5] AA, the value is 3.32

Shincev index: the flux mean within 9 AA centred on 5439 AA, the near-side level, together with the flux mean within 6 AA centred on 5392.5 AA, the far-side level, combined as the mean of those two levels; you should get 10.40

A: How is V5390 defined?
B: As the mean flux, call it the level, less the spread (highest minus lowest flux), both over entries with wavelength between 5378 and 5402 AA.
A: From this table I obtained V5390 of 9.4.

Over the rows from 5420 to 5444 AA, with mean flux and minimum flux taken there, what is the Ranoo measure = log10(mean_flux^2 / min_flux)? 1.049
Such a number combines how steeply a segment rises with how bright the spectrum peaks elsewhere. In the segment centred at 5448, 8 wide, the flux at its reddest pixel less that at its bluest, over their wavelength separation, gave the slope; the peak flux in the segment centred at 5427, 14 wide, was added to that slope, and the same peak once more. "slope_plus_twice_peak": 22.6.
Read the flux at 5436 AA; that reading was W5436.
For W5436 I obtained 10.67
